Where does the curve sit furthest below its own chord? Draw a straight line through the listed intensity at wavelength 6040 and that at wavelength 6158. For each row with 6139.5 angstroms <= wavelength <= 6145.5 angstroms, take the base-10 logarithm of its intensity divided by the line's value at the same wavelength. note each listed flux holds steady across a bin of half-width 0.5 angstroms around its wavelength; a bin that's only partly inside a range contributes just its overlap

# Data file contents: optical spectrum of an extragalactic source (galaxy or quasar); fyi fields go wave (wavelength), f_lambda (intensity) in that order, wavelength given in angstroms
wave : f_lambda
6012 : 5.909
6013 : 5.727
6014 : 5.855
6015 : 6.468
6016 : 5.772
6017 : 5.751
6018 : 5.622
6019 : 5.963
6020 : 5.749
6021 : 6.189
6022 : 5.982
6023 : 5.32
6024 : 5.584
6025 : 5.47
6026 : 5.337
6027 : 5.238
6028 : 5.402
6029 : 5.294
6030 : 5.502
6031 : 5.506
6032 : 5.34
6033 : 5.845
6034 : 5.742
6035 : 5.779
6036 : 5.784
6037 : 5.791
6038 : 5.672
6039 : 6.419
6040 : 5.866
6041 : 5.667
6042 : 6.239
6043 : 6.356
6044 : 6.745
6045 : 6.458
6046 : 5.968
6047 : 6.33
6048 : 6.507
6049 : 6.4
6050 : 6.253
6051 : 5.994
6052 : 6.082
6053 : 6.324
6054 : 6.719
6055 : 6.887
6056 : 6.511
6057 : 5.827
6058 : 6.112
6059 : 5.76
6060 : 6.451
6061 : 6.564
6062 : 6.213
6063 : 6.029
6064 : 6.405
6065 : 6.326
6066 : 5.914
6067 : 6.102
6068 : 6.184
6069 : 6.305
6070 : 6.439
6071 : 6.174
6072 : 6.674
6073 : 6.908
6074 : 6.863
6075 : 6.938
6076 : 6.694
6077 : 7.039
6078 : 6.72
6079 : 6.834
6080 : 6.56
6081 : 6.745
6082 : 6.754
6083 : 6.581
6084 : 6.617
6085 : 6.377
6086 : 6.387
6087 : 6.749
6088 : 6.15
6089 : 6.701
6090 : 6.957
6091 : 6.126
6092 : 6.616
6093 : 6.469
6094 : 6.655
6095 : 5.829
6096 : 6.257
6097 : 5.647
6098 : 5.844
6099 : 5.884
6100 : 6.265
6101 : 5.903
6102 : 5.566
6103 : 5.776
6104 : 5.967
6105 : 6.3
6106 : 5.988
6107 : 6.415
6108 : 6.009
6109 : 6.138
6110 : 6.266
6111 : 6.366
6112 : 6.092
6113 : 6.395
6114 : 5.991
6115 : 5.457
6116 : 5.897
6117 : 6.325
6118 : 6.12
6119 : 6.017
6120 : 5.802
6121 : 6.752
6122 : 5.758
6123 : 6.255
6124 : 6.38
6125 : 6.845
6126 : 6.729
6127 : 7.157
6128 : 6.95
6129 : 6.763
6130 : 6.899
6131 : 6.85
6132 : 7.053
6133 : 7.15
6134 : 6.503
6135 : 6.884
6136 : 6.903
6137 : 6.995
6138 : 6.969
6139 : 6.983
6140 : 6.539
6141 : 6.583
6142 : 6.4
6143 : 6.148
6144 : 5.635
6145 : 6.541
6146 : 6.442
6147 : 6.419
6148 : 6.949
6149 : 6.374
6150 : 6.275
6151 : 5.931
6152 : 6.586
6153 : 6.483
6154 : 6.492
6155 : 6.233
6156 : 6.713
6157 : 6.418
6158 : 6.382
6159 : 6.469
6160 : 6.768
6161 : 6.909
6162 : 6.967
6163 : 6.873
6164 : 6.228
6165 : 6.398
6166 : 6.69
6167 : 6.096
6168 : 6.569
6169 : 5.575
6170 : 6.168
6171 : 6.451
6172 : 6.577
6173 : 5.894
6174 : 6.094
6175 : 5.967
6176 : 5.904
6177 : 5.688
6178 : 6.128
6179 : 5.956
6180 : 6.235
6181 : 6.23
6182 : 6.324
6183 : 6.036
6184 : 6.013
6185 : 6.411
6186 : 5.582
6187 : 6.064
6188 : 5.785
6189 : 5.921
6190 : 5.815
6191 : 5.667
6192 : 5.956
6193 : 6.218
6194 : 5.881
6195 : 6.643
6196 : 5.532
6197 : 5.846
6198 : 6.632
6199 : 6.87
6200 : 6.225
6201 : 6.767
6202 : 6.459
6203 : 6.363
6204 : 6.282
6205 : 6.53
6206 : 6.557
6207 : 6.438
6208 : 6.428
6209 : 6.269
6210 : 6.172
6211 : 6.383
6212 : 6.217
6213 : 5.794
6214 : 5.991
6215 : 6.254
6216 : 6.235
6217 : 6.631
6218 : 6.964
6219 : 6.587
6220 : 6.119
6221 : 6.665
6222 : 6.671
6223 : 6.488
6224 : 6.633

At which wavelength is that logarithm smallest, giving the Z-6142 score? 6144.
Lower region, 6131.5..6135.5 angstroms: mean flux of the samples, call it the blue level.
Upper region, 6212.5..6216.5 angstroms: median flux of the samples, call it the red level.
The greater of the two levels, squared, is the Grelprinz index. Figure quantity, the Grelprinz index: 47.6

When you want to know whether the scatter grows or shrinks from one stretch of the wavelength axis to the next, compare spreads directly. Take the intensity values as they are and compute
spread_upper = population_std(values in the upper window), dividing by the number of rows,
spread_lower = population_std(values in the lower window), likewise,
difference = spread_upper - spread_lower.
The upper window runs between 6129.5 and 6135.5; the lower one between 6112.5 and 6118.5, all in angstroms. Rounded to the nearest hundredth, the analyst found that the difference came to -0.11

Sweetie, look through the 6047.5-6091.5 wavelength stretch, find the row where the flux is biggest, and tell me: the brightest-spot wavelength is 6077 angstroms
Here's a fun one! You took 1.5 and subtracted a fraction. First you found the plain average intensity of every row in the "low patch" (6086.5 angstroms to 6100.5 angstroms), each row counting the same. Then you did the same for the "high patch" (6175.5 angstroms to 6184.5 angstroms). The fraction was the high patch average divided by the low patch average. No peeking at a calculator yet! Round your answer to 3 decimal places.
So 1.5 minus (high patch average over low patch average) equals 0.538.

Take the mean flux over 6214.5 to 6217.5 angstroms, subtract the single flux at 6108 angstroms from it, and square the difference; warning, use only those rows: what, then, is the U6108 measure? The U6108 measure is 0.13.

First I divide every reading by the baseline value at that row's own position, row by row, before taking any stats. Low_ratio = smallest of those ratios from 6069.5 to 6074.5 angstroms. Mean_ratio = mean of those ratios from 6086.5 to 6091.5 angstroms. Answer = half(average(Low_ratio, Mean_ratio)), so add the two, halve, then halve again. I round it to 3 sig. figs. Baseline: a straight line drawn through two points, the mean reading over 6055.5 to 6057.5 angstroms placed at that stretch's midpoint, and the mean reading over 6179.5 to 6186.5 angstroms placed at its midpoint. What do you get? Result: 0.516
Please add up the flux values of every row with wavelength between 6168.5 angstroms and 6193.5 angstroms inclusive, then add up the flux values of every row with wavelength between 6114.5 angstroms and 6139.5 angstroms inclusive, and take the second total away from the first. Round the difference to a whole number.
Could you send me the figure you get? -14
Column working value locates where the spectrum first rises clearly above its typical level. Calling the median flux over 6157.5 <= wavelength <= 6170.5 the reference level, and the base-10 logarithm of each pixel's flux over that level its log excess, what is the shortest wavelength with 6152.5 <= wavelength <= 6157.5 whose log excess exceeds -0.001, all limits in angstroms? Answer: 6153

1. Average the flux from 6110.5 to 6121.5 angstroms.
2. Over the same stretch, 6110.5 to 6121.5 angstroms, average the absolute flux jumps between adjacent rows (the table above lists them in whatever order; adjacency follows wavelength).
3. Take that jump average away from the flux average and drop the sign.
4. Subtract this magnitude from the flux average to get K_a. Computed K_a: 0.39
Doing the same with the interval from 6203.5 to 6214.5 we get 0.17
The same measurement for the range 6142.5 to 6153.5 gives 0.38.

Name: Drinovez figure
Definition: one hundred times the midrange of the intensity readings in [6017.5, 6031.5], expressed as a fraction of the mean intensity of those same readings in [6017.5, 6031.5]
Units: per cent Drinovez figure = 102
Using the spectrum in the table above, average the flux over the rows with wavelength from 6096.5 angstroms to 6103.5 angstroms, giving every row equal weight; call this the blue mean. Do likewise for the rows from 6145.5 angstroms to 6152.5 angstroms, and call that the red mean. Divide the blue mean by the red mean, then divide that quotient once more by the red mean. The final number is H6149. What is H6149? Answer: 0.141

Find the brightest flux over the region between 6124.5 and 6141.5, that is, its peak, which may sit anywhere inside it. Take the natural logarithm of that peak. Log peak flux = 1.97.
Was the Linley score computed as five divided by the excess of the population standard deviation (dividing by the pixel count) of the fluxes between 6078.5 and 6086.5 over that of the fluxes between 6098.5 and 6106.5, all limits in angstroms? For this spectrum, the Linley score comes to -72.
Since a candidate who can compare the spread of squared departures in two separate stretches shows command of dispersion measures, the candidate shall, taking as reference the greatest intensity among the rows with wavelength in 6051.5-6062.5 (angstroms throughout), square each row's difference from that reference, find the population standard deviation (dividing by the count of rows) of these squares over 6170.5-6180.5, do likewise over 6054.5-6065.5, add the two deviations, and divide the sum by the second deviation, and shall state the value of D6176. 1.95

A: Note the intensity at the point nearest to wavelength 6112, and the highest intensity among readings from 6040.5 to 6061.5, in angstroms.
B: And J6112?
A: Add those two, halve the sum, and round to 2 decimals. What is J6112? 6.49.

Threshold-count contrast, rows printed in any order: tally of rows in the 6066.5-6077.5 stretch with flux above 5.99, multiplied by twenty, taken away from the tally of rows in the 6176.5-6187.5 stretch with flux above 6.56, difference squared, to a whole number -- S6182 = 48400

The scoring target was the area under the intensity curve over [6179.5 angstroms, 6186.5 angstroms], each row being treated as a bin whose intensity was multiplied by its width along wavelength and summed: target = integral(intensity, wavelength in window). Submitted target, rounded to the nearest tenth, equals 42.8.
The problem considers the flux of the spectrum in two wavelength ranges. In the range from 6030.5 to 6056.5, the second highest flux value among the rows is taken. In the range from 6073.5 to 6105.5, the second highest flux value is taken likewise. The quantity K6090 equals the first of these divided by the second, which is 0.97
